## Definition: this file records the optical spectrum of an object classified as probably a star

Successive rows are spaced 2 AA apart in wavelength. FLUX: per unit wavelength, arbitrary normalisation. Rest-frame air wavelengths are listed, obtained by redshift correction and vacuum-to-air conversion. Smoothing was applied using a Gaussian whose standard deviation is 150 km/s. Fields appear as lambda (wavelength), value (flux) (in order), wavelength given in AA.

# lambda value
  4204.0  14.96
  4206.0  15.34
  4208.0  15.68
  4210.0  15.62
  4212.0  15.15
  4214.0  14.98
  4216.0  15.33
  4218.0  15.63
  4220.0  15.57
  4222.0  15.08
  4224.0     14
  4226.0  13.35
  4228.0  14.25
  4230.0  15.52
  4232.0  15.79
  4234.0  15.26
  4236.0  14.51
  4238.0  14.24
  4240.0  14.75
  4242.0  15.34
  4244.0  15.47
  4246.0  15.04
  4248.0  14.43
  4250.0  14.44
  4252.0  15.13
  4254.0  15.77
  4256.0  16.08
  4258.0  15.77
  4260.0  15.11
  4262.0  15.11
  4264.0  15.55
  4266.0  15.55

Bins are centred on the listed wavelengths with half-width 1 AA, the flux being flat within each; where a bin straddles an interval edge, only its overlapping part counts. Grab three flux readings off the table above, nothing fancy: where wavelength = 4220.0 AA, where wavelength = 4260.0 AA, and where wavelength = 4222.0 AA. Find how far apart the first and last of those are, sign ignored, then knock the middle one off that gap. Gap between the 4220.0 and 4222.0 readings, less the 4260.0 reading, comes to -14.6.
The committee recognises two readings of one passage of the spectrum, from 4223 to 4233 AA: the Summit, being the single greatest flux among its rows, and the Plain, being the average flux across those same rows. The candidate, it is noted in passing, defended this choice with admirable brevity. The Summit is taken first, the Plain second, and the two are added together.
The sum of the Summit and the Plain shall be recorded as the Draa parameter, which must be 30.4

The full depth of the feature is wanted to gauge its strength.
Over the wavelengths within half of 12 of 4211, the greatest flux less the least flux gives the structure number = 0.7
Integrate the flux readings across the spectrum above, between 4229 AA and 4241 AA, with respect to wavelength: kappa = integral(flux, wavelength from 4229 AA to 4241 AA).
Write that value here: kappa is 180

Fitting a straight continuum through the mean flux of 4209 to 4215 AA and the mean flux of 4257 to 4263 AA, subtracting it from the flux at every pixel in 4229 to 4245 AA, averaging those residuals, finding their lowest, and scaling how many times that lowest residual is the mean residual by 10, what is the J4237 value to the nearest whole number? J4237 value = 58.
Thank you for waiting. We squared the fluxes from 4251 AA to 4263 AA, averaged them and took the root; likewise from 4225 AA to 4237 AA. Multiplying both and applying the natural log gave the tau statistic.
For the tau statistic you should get 5.44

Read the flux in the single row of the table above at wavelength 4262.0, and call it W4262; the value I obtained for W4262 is 15.11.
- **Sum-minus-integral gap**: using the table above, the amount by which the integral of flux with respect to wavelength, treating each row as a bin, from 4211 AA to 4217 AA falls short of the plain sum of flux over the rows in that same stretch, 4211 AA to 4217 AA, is -45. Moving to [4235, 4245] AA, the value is -74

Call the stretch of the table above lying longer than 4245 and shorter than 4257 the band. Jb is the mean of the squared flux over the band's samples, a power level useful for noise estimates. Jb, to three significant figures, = 230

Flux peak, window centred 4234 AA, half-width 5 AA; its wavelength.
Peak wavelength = 4232.0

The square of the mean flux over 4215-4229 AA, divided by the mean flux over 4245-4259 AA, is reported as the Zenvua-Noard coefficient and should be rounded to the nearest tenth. 14.3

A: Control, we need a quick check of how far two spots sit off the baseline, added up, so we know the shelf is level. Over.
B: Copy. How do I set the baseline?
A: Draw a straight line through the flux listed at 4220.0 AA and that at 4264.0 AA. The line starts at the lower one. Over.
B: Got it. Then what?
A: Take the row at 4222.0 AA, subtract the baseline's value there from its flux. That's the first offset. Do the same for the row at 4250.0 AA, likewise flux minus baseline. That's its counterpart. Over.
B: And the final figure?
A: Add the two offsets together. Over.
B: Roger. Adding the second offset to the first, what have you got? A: -1.61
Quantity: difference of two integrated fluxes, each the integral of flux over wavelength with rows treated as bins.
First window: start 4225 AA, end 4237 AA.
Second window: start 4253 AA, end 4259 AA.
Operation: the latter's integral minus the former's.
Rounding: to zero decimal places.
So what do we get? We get -82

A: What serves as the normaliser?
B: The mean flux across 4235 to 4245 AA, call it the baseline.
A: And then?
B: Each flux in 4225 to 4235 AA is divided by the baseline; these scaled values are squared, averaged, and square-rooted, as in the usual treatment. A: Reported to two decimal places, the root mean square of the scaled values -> 1.00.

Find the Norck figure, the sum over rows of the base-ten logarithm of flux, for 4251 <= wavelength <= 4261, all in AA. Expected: 5.96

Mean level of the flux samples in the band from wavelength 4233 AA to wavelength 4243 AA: 14.8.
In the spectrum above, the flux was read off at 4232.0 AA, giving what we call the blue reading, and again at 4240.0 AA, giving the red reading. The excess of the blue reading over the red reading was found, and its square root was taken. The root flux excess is 1.0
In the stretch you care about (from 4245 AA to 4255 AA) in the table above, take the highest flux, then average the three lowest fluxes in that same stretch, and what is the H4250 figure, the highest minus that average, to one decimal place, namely 1.1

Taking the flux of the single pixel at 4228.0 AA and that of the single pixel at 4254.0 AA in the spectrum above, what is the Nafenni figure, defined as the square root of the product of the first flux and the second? 15.0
